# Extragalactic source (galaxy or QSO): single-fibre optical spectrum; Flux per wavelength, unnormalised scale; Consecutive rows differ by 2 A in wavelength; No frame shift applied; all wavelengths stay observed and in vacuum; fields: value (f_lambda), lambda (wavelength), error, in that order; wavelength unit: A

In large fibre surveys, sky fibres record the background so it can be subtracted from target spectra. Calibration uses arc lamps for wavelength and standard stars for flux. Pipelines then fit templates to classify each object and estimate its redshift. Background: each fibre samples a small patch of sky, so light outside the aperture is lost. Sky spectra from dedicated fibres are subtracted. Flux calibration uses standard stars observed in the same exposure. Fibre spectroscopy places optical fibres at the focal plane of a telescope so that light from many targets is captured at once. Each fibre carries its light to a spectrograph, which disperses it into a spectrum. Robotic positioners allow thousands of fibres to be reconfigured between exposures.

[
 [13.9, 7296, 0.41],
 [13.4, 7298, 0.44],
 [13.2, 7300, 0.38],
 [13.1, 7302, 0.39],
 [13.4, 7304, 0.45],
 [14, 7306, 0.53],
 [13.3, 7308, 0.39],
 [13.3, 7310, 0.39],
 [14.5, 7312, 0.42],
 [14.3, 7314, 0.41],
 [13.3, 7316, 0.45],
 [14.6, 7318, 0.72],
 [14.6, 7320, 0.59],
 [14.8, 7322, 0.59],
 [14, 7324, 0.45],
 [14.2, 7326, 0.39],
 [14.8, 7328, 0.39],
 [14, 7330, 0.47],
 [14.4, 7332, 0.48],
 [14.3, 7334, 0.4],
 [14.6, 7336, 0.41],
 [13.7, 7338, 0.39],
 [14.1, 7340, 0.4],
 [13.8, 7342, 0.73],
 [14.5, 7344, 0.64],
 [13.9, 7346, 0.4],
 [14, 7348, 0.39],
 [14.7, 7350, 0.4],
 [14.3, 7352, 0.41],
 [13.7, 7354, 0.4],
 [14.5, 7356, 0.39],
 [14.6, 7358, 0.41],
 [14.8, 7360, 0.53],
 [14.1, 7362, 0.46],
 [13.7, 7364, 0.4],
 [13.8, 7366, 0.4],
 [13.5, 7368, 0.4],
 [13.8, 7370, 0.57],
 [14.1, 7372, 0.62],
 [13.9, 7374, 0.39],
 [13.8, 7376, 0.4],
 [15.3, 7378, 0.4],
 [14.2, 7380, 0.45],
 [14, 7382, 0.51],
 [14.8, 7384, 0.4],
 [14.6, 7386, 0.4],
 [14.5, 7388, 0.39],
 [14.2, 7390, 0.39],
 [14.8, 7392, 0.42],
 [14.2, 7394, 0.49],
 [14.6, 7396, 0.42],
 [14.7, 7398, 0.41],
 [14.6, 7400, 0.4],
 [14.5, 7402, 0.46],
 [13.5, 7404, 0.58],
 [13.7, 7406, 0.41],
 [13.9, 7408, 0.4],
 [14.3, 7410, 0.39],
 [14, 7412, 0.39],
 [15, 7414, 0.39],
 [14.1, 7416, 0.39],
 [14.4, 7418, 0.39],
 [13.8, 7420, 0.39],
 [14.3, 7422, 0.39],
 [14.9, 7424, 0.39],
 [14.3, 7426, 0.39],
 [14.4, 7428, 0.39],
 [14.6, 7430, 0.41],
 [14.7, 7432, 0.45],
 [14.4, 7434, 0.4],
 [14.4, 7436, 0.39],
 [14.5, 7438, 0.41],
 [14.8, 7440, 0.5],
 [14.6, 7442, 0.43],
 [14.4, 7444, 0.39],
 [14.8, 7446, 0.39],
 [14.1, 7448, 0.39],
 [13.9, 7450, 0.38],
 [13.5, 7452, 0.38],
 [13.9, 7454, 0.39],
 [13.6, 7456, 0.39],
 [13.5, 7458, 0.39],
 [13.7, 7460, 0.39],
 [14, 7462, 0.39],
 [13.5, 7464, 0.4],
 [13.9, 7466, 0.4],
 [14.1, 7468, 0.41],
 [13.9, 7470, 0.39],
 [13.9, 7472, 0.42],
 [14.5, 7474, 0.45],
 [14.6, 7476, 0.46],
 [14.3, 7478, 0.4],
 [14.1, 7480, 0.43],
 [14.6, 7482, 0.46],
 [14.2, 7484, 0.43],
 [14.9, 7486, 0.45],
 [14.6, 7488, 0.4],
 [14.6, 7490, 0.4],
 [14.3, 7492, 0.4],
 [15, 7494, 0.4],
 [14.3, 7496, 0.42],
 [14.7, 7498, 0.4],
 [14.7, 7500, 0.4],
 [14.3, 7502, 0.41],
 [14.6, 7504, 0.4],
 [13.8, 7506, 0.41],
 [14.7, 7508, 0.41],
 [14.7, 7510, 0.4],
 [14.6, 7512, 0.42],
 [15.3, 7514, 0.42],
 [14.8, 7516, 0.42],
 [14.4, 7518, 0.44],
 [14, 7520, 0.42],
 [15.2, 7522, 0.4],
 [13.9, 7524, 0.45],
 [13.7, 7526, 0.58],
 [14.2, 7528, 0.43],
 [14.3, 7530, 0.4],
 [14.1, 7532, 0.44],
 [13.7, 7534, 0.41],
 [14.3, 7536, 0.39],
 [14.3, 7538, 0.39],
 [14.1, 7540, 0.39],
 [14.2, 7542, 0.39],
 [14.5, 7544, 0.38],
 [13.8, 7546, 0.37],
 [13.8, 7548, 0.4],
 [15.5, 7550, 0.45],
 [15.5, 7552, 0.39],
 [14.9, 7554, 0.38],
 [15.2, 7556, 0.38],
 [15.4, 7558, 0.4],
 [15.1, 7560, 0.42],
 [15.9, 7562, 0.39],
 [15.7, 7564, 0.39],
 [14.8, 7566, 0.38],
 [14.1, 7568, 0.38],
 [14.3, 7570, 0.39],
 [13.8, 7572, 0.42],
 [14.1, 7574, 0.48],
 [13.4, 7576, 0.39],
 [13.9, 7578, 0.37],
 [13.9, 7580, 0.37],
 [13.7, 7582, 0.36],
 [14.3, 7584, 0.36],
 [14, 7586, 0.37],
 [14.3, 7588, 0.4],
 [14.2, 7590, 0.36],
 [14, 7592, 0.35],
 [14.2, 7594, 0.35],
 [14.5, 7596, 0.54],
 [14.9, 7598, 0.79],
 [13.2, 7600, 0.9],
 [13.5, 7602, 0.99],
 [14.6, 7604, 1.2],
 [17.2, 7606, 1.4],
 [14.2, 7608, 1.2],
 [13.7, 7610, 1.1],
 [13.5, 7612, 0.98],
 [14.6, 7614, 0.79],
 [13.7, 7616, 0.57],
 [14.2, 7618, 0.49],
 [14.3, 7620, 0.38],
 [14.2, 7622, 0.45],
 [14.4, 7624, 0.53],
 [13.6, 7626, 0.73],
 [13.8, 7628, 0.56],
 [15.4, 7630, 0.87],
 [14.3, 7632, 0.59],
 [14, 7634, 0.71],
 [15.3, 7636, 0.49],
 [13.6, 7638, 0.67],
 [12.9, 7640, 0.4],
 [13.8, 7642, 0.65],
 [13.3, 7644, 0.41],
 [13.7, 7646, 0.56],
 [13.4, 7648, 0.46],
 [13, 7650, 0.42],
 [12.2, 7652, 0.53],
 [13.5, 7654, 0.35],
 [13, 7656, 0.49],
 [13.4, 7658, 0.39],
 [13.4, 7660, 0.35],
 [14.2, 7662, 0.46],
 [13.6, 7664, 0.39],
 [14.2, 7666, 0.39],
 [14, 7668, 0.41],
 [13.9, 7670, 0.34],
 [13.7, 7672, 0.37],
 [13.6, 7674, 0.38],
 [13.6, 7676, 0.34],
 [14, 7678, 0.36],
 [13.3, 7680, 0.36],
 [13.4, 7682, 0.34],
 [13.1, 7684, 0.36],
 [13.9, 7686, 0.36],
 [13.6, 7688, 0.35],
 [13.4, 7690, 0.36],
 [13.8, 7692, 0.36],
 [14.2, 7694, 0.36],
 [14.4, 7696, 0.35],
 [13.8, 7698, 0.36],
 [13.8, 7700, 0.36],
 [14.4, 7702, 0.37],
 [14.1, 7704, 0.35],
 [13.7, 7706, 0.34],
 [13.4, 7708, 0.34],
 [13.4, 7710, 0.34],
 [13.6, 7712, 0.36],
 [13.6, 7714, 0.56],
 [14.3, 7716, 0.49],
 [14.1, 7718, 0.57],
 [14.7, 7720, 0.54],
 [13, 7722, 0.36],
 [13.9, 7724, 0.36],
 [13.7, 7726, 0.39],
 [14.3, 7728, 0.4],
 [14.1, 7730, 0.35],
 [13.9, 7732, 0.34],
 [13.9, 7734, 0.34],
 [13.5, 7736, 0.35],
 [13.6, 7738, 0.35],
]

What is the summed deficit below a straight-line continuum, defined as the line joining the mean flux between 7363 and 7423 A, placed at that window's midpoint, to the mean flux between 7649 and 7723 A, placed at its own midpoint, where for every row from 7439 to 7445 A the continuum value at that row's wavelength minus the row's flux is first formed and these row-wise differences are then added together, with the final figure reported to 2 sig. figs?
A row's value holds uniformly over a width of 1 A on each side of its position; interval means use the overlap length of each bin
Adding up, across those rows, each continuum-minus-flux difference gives -1.4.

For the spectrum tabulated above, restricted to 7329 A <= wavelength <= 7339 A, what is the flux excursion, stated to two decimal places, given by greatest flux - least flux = 0.90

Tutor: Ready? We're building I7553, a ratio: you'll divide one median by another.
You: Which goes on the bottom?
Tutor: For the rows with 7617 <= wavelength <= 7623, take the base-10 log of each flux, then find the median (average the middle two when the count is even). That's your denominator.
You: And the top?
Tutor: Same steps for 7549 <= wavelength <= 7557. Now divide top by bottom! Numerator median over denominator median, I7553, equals 1.03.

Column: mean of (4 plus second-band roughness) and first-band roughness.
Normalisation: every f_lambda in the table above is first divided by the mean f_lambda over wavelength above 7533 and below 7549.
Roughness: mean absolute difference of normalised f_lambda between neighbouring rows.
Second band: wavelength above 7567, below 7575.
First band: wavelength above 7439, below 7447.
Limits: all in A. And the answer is 2.02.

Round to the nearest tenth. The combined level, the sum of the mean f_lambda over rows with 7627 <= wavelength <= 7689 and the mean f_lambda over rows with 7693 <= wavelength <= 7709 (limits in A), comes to 27.7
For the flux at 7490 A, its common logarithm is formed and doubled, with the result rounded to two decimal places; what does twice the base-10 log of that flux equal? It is 2.33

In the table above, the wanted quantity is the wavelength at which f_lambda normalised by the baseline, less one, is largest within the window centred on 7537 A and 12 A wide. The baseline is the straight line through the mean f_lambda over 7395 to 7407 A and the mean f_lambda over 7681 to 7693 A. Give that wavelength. 7538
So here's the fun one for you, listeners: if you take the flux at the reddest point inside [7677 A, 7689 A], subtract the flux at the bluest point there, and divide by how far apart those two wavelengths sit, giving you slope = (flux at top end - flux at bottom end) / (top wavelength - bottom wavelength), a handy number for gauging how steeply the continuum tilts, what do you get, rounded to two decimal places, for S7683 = -0.04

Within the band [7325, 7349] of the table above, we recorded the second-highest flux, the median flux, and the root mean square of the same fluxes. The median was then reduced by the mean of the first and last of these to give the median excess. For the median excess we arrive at -0.25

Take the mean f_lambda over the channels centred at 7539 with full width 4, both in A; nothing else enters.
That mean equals 14.2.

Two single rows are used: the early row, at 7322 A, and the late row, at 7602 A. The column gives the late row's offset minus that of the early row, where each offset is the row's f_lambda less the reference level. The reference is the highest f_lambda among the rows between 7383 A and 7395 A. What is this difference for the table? -1.3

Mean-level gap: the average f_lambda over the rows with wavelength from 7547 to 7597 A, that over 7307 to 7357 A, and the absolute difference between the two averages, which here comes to 0.33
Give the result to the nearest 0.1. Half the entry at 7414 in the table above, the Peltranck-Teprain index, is 7.5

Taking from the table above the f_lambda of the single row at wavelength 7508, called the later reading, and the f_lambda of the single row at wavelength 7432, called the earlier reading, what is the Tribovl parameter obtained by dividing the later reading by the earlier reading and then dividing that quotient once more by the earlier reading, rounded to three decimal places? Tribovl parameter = 0.068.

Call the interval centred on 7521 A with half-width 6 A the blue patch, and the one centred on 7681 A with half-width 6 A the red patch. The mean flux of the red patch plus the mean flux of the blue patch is 27.9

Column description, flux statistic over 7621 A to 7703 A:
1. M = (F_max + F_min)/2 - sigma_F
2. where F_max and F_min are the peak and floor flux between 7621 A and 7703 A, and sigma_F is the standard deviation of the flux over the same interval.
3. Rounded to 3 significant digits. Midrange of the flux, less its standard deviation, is 13.2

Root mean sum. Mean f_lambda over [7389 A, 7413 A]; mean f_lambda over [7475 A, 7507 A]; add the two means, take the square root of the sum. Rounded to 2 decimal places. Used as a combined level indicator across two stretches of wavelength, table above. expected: 5.36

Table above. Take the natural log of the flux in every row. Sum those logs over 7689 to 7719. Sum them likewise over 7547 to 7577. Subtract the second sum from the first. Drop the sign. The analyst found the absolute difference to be 0.93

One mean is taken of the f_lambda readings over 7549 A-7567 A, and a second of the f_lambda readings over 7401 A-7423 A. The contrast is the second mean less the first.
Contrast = -1.2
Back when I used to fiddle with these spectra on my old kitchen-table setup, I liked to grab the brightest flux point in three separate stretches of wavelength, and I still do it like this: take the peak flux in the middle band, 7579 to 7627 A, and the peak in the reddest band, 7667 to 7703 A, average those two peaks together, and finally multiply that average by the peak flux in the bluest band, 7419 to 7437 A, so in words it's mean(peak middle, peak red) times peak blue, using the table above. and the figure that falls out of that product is 235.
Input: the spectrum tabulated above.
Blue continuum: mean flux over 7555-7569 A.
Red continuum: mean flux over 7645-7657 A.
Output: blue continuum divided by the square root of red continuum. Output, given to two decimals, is 4.19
